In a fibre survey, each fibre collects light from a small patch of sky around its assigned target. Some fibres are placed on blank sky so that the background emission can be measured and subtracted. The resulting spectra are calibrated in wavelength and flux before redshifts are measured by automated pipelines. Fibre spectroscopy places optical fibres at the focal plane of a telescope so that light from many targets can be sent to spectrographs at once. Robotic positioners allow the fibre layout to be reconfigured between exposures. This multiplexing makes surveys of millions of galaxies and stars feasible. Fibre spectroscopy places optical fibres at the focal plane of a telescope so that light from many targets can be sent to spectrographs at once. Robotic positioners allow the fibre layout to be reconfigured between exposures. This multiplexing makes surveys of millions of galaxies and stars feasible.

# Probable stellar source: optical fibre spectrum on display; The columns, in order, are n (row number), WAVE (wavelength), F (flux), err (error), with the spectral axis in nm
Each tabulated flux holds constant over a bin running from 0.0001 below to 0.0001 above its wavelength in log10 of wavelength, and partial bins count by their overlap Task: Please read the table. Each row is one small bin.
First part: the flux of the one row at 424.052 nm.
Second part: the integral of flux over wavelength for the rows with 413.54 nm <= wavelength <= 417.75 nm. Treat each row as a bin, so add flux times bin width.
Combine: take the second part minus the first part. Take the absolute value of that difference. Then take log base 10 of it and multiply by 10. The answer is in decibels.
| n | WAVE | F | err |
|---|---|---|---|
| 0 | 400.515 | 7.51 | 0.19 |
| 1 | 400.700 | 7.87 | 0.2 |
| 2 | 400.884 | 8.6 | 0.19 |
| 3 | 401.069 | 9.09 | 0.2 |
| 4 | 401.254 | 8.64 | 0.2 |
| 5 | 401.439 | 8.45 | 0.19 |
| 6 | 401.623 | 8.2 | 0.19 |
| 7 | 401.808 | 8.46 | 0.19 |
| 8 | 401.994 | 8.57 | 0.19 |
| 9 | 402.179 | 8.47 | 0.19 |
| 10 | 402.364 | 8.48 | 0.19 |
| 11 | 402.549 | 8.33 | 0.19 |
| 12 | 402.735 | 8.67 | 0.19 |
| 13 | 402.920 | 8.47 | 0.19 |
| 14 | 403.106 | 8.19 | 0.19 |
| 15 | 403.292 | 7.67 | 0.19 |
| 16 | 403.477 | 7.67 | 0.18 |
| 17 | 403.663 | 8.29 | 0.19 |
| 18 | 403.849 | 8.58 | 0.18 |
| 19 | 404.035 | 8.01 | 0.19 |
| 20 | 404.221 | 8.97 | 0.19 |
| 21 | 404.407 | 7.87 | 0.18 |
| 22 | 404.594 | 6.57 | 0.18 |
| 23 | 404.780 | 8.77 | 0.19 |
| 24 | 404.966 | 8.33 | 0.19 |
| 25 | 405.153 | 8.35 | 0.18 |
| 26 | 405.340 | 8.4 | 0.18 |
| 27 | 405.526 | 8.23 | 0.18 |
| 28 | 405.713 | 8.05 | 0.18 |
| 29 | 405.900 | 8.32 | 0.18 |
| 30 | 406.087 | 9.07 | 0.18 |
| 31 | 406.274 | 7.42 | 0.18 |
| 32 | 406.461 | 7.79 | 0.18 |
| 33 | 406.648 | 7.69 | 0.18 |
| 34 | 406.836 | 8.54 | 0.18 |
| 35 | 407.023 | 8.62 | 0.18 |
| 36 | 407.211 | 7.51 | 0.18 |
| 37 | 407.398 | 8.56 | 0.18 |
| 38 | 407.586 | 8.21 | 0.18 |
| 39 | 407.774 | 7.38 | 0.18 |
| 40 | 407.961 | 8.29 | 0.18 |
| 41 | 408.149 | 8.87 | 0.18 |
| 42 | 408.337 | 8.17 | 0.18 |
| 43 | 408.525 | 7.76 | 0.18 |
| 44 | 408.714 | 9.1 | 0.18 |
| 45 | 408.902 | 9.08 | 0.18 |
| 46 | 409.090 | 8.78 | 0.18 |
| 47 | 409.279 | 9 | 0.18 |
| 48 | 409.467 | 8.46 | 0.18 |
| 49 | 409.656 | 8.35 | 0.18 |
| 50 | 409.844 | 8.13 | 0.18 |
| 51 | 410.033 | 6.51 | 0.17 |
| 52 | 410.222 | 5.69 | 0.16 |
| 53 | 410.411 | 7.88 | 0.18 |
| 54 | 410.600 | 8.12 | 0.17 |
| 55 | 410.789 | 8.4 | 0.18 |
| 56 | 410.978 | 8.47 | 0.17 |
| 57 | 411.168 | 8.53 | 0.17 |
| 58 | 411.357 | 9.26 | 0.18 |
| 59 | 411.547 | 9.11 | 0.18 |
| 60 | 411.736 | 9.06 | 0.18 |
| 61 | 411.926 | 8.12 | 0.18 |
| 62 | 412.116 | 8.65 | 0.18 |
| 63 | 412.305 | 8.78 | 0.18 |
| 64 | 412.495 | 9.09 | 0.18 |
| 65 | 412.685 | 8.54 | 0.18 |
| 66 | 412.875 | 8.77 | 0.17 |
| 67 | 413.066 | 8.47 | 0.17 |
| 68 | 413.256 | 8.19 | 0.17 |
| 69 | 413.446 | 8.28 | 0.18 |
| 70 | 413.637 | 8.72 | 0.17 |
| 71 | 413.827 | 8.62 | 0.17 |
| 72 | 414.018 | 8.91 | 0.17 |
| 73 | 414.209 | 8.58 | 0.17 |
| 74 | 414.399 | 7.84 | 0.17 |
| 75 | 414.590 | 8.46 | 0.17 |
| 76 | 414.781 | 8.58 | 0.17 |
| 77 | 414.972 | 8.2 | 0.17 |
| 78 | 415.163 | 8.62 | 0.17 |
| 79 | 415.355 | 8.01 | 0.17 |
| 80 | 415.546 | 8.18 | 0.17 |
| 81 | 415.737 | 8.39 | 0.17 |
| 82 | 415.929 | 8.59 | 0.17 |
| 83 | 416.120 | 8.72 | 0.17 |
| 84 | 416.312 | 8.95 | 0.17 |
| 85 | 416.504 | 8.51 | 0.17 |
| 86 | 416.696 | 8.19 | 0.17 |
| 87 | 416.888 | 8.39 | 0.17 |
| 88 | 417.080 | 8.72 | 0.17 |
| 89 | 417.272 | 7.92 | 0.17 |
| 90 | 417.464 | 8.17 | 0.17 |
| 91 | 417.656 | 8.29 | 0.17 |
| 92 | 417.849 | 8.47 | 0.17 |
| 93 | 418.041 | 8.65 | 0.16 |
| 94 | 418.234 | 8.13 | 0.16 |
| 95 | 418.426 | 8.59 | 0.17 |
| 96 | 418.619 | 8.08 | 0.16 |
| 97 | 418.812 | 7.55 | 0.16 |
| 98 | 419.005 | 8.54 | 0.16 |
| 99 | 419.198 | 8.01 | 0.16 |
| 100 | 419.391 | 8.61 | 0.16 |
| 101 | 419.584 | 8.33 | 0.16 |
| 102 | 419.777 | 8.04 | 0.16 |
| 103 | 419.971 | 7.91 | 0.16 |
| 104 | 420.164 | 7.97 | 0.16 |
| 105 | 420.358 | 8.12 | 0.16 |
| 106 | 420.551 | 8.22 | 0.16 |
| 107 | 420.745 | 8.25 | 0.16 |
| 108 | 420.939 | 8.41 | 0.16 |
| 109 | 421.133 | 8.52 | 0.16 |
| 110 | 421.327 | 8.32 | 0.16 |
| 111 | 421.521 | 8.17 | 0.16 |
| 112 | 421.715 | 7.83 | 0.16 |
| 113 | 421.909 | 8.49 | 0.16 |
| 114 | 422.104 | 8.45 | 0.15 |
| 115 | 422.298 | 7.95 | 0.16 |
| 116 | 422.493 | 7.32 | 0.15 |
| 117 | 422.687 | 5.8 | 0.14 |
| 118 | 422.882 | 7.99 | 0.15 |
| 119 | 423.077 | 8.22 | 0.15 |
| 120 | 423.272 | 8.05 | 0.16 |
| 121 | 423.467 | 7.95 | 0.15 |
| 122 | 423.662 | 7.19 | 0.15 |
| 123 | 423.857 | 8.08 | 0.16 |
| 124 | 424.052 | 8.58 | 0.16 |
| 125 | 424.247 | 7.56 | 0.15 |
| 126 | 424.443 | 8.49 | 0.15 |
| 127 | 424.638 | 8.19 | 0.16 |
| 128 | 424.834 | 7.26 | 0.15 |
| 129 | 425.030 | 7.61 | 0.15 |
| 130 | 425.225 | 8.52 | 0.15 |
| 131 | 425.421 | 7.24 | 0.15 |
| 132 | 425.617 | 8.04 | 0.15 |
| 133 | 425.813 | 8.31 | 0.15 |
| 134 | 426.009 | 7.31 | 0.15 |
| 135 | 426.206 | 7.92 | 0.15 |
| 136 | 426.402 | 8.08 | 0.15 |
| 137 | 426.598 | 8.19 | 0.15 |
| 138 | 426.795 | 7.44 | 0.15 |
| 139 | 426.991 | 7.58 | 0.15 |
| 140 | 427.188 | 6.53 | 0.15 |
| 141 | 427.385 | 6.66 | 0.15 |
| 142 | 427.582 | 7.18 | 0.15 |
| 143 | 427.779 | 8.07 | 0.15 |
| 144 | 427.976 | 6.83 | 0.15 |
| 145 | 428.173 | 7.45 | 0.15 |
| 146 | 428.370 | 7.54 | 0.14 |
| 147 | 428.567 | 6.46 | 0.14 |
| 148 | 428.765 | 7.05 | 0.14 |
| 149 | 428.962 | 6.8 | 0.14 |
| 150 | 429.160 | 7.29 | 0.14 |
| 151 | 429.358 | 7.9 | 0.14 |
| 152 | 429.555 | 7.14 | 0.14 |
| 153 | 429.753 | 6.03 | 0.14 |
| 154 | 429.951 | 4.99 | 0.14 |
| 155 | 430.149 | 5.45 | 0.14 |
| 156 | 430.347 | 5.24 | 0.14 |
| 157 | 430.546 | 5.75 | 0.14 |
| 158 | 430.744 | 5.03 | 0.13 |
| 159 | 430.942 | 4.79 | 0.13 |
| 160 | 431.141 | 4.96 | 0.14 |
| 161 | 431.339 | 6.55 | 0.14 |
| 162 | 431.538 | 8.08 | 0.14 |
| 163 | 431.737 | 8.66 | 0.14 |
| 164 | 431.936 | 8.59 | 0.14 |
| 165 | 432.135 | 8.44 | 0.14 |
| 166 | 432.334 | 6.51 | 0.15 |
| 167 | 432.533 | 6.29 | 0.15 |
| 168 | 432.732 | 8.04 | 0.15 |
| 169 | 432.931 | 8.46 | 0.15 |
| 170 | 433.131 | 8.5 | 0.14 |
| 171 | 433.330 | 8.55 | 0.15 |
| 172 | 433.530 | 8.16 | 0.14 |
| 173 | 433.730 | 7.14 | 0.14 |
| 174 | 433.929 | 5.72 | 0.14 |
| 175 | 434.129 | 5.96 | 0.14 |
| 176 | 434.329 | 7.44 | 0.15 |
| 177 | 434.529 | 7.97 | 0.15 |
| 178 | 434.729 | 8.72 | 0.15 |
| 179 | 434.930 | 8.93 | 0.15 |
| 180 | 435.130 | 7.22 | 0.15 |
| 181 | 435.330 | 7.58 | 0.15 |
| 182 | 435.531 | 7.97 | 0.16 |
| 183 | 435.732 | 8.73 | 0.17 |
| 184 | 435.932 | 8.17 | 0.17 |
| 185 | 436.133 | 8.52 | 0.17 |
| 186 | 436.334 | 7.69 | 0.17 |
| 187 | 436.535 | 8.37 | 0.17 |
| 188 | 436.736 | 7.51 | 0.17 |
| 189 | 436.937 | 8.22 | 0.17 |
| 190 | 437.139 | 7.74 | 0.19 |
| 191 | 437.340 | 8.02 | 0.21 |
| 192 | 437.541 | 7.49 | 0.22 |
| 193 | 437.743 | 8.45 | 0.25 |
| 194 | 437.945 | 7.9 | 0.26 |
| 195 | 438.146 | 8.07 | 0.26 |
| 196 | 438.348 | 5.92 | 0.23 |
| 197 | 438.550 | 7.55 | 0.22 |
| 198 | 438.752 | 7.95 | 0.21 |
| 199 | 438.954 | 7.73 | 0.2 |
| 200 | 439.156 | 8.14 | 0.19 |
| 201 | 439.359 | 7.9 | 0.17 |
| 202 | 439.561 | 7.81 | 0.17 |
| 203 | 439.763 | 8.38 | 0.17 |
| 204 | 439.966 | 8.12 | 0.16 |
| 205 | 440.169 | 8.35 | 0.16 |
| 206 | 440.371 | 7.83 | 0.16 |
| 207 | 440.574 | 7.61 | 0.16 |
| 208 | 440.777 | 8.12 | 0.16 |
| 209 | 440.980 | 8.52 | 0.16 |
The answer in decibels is 14.3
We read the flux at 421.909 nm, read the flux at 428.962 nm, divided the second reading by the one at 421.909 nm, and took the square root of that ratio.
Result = 0.89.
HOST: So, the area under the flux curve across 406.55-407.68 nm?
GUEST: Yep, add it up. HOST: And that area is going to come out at 9.2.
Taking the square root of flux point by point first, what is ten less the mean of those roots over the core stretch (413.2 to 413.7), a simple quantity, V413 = 7.10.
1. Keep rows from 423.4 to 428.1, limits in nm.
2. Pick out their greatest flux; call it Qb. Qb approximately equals 8.58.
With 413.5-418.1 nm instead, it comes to 8.95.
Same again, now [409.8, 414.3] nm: 9.26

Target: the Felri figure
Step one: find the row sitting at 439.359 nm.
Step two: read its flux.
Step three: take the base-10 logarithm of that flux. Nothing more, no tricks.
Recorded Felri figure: 0.898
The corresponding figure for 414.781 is 0.933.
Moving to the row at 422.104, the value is 0.927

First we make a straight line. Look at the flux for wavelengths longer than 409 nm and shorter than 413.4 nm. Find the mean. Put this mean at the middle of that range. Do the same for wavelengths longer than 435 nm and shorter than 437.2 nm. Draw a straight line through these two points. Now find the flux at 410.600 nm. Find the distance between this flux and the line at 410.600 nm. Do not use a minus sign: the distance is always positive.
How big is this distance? 0.25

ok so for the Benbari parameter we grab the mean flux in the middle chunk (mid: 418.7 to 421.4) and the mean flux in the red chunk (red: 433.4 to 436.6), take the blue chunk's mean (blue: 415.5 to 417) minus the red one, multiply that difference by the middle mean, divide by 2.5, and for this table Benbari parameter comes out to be 2.4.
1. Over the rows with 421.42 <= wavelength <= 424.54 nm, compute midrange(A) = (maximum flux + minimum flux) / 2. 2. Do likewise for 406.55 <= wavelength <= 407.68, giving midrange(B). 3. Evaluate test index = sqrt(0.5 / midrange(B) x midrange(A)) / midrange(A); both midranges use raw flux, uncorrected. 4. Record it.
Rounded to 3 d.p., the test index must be 0.093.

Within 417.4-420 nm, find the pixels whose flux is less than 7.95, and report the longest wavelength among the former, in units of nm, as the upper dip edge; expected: 419.971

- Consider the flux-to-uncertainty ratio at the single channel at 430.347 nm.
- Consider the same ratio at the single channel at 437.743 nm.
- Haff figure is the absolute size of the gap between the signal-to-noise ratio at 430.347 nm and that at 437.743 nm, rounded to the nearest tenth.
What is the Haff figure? 3.6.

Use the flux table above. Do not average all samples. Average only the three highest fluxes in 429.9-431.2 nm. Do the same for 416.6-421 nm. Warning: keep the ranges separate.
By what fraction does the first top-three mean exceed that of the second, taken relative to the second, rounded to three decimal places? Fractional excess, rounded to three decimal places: -0.367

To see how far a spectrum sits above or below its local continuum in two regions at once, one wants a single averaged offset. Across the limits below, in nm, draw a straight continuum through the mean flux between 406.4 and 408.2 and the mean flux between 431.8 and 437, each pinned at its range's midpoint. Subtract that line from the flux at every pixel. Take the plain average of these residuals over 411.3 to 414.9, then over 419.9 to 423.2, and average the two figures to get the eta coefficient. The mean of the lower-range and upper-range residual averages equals 0.29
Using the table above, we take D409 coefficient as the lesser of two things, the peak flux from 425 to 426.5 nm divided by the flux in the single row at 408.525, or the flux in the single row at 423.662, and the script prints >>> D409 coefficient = 1.10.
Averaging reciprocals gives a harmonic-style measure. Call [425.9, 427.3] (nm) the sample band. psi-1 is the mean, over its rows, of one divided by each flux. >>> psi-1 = 0.133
